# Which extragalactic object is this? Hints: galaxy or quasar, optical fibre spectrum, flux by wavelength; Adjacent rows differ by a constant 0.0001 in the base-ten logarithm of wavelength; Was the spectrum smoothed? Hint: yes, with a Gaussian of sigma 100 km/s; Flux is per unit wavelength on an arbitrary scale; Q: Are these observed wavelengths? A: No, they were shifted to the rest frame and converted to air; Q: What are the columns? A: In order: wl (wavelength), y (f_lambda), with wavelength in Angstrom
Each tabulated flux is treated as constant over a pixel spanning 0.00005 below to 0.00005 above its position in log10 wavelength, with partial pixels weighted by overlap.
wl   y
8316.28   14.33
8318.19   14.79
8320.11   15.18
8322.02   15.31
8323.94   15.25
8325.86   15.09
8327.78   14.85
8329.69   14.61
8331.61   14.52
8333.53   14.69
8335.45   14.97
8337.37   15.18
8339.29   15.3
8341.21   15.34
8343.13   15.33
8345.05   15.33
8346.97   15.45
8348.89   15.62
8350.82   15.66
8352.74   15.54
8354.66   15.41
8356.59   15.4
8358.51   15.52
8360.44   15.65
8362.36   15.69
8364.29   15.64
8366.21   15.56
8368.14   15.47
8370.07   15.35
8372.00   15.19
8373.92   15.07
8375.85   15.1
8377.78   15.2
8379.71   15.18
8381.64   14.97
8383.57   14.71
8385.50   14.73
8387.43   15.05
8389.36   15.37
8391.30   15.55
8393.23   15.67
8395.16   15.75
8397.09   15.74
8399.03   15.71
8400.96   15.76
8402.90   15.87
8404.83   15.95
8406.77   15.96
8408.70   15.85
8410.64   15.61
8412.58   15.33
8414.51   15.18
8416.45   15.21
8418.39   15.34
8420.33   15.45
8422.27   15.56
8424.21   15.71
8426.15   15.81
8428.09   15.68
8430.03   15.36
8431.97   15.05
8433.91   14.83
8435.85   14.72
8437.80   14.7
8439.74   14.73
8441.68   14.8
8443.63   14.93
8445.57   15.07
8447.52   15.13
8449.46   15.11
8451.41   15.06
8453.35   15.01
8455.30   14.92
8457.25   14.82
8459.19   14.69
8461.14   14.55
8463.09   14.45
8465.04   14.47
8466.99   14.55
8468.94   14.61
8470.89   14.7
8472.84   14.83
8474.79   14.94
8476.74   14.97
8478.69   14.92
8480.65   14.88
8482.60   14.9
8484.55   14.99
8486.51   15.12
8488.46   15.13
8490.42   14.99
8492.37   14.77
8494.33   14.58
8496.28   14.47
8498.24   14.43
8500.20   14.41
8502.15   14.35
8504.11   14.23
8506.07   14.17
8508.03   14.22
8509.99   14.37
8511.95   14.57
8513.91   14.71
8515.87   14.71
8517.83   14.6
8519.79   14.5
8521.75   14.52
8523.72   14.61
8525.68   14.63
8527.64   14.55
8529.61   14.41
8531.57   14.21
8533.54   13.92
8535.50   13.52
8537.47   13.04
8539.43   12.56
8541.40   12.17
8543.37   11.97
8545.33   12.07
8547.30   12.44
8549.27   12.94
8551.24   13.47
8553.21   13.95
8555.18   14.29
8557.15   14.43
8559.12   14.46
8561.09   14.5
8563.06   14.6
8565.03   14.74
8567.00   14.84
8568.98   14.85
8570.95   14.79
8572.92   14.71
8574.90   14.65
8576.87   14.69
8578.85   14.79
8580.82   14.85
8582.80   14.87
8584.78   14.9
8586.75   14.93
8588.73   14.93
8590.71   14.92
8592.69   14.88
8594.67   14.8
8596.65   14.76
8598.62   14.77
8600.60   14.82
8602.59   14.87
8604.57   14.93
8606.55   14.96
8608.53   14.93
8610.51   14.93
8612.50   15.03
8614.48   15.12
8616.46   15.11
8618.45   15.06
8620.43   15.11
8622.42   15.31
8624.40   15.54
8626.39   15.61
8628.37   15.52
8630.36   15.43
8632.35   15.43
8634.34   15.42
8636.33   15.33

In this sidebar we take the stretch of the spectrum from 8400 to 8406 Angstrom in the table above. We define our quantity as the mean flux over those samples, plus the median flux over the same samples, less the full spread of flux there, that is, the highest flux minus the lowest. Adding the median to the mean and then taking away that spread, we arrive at 31.5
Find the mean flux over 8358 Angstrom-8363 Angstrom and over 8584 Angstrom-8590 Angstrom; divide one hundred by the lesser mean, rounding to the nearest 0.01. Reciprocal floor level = 6.70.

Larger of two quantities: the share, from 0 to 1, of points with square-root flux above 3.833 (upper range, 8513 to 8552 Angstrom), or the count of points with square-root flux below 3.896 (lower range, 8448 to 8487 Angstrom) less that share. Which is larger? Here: 20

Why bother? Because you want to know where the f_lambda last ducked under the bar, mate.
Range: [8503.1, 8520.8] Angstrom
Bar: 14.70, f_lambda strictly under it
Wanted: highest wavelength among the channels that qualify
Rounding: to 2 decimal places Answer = 8519.79 Angstrom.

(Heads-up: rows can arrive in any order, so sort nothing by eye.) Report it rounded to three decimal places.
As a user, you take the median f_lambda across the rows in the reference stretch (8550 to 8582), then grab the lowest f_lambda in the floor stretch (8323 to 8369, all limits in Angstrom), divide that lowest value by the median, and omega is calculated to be 0.990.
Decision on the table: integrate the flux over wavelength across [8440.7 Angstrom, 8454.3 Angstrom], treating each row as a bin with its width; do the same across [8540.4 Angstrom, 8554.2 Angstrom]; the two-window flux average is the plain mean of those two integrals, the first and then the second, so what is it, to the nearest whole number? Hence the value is 190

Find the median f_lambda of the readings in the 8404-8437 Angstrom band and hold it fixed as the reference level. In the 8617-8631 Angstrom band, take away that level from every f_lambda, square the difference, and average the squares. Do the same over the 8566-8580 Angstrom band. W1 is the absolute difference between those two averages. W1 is 0.43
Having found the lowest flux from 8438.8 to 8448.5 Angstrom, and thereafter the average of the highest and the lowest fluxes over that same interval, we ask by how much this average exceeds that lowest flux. 0.20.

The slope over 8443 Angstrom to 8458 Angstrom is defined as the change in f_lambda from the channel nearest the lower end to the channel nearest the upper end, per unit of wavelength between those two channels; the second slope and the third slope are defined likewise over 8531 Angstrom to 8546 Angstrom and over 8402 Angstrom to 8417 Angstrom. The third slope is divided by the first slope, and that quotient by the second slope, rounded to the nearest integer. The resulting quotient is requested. -39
